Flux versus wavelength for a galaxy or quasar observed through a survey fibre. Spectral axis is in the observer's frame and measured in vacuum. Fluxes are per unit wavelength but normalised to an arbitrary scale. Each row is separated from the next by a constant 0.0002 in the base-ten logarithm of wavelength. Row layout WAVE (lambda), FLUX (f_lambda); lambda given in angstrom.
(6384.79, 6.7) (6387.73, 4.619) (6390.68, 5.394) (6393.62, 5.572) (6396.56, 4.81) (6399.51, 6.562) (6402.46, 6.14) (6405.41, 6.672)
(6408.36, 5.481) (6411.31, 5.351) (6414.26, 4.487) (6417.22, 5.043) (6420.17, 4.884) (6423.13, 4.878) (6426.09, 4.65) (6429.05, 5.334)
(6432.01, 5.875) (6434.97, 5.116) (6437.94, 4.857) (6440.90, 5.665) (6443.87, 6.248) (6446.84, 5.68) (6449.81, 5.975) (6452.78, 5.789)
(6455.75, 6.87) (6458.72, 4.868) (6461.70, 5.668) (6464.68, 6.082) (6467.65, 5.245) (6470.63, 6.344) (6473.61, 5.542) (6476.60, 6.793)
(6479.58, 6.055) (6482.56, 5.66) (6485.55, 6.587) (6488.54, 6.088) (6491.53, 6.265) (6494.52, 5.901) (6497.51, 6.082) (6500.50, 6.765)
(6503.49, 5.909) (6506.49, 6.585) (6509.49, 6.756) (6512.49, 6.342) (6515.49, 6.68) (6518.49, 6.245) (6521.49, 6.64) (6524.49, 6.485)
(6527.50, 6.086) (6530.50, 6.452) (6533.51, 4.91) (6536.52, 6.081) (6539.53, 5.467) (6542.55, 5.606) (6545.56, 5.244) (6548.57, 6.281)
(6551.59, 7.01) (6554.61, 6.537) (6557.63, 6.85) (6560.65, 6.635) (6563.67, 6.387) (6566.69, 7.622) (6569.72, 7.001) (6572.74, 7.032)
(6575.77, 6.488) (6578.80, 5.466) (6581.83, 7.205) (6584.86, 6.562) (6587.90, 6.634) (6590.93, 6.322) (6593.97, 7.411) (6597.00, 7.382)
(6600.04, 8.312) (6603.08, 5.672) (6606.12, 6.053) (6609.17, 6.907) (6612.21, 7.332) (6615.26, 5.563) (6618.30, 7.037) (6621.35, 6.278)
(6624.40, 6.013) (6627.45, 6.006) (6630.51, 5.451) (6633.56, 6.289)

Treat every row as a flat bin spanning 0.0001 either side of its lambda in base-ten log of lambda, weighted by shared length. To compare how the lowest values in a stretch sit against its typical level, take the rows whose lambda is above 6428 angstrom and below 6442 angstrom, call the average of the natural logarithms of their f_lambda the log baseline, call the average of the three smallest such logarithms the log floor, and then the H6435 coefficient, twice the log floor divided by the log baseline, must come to 1.94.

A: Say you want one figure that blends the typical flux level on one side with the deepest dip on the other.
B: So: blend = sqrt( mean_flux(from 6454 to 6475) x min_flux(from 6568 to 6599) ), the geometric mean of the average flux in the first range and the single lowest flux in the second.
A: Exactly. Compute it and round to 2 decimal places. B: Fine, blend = 5.63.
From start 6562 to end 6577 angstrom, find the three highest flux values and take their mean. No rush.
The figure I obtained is 7.22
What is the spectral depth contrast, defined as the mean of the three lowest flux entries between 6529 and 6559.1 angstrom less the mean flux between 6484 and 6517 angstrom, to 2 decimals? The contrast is -1.15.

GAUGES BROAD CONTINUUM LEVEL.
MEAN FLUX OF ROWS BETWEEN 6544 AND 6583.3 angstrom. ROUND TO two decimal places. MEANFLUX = 6.60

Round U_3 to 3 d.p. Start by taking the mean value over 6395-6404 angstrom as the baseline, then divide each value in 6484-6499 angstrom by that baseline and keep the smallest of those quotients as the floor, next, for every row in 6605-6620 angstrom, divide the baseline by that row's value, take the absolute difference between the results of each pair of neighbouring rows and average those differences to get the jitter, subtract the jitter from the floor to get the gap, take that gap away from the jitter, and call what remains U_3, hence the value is -0.690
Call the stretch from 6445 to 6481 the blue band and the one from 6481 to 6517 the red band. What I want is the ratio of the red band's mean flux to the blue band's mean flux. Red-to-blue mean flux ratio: 1.07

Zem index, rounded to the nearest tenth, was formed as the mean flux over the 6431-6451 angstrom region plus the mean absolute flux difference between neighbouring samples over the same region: 6.2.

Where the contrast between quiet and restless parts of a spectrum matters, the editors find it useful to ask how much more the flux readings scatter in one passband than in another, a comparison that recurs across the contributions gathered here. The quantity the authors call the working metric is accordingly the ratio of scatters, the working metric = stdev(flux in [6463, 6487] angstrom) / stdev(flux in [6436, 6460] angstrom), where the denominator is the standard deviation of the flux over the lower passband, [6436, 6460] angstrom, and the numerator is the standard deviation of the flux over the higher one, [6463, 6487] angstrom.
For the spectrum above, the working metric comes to 0.79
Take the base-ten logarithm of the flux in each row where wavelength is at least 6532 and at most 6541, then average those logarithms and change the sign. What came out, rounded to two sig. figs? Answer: -0.74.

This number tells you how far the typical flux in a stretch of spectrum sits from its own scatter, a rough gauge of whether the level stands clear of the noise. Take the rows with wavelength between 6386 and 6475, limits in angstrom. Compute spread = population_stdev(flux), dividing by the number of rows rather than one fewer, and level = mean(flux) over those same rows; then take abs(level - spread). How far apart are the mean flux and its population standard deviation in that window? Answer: 4.9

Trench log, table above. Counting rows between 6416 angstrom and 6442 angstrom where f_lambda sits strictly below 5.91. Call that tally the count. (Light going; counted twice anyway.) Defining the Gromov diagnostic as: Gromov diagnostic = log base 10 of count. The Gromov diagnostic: 0.95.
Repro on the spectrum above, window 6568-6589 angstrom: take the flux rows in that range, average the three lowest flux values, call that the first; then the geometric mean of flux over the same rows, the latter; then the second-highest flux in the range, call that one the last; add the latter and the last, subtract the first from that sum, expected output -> 7.46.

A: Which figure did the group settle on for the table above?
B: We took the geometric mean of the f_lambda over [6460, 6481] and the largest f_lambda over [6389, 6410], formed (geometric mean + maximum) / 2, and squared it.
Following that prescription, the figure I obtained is 39.8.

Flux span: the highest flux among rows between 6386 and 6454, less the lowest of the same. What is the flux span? 2.2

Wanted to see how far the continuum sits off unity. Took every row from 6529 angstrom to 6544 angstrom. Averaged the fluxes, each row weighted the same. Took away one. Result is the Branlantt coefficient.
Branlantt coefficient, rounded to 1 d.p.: 4.7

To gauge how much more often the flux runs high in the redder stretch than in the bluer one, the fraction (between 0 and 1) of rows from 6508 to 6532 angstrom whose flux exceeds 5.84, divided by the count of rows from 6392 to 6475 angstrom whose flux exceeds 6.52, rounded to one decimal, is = 0.3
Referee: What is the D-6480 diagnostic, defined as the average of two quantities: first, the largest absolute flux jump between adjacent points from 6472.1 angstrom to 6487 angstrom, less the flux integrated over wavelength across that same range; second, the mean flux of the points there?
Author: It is -42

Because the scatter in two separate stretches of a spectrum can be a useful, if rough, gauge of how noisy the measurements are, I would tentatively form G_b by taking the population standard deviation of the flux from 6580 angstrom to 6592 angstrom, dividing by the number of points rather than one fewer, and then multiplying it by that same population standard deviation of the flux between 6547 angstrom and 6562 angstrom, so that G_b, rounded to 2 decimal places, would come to 0.08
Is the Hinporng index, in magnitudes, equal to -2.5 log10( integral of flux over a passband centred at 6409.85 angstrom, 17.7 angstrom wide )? -4.98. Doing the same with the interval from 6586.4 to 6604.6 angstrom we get -5.26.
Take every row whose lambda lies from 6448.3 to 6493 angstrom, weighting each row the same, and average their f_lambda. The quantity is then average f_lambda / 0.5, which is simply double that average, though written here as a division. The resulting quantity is 12.0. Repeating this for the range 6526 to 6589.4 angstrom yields 12.7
